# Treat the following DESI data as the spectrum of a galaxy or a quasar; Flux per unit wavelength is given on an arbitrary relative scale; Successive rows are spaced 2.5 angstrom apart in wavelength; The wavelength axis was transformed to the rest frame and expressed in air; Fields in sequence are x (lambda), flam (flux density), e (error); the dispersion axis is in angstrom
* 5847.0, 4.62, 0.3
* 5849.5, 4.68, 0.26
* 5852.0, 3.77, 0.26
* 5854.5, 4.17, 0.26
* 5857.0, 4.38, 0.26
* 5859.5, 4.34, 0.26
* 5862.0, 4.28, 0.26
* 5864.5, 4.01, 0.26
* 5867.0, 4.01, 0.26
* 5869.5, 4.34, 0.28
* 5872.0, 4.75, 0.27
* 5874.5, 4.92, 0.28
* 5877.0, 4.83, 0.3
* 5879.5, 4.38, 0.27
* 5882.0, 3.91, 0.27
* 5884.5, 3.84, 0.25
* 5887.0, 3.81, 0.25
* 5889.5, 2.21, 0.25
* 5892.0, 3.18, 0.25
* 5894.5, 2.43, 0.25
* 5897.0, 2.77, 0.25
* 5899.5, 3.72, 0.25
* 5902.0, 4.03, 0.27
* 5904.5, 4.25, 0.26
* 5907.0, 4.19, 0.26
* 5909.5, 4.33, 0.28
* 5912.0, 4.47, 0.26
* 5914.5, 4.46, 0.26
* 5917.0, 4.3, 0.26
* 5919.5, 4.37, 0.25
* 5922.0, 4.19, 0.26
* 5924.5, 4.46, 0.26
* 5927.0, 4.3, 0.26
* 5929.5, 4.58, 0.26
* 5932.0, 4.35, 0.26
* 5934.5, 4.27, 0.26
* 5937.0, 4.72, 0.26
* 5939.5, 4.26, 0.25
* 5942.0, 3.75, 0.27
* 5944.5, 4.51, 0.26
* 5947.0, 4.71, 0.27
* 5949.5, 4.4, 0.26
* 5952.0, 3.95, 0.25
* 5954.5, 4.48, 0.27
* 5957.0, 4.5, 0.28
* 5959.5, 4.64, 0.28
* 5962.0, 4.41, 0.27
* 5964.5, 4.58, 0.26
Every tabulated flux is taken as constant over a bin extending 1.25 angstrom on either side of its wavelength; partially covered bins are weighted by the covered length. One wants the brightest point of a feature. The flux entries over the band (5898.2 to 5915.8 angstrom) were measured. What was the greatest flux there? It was 4.47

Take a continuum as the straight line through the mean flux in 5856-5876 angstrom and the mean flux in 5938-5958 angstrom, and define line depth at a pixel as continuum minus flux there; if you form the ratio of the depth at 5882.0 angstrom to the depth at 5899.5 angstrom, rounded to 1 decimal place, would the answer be 0.7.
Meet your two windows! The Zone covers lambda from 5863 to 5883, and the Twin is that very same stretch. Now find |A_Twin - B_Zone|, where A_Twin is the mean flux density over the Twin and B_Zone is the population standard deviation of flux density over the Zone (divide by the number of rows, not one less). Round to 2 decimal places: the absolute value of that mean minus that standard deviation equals 4.02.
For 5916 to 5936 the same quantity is 4.24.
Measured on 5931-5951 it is 4.08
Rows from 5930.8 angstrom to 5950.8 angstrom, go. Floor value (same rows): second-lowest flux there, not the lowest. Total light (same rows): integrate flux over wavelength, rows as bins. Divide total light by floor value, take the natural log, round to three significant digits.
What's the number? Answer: 3.02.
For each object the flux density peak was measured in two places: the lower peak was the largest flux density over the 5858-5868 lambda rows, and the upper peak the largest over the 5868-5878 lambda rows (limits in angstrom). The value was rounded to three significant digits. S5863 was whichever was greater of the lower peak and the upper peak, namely 4.92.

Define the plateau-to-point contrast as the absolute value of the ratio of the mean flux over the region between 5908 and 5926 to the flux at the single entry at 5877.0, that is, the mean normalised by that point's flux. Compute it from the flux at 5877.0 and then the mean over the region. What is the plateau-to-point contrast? 0.90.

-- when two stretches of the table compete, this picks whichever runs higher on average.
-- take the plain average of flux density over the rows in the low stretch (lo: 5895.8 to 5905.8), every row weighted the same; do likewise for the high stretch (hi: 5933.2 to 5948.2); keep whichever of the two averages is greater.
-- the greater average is 4.37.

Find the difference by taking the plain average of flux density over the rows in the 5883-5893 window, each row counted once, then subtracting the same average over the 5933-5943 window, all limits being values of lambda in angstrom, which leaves -1.0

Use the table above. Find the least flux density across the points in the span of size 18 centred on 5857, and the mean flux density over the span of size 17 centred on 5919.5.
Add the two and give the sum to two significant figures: 8.1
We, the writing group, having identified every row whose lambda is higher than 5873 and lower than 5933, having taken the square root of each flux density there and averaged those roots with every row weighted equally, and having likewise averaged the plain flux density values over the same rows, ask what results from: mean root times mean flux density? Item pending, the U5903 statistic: 8.0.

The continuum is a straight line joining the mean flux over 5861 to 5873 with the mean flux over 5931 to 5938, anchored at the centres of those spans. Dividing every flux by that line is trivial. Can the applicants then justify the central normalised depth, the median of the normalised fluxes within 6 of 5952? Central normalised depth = 1.00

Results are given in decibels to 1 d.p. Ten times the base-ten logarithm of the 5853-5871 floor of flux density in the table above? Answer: 6.0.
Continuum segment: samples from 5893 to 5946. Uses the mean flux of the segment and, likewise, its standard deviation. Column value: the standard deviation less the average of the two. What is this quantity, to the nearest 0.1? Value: -1.8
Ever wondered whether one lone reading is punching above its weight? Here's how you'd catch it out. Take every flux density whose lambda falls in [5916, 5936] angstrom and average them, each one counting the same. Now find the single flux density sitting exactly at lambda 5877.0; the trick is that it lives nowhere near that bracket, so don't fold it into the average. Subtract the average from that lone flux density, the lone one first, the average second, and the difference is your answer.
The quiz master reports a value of 0.5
